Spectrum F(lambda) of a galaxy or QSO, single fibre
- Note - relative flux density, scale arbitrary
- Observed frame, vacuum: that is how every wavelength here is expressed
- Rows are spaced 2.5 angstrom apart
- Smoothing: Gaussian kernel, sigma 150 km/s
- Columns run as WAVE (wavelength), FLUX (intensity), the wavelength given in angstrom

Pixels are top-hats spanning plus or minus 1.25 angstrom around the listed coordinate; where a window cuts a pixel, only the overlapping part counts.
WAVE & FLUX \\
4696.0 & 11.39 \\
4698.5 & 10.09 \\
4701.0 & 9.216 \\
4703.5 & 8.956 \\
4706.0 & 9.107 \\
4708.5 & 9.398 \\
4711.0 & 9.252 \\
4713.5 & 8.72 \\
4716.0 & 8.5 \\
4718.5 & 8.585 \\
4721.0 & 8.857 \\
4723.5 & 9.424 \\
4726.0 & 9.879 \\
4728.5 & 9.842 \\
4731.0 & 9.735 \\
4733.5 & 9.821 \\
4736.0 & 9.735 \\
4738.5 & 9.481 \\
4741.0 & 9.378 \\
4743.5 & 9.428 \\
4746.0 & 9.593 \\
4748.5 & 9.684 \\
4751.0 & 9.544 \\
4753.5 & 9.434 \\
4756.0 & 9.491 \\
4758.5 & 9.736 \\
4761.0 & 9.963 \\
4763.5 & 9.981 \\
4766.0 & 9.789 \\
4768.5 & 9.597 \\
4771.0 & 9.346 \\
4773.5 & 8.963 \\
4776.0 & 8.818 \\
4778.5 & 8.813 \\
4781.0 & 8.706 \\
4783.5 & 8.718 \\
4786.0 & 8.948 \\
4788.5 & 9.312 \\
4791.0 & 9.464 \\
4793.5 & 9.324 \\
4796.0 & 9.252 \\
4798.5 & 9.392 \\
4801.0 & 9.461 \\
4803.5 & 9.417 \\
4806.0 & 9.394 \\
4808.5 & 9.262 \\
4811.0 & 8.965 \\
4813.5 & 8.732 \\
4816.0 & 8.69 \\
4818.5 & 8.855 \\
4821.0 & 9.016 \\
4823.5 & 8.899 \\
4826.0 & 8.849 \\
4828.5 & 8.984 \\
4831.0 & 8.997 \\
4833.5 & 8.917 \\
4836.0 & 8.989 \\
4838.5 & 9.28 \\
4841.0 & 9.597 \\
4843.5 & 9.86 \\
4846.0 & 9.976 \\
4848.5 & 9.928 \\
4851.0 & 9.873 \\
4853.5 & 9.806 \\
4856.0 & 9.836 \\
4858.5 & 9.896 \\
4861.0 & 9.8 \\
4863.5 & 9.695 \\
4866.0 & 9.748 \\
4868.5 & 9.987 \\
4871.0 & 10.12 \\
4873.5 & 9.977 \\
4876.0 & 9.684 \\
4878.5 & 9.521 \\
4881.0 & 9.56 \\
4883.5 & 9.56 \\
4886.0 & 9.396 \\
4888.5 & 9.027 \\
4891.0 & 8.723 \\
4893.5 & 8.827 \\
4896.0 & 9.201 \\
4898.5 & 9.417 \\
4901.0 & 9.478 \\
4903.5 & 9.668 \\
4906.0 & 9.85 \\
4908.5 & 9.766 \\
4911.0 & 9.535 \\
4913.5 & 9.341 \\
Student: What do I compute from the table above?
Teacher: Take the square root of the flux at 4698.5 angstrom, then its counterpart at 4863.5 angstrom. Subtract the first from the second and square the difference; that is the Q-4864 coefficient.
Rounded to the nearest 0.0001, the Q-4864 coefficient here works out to 0.0039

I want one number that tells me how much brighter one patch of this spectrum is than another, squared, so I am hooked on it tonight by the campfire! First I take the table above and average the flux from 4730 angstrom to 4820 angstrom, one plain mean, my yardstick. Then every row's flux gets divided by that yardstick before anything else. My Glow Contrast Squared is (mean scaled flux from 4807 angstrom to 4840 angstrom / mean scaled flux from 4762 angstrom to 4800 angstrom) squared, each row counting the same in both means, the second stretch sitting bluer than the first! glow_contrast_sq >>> 0.942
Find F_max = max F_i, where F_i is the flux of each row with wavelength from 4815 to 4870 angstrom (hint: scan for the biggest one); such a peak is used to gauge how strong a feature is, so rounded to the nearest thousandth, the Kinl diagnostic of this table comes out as 9.987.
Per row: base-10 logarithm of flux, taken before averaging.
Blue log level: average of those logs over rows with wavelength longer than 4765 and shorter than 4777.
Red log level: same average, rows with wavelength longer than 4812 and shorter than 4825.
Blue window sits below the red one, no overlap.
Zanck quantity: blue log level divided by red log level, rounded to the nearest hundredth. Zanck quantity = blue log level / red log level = 1.02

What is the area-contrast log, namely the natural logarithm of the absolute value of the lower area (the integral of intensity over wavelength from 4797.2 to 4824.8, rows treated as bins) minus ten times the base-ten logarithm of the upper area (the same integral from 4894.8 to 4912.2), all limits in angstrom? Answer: 5.43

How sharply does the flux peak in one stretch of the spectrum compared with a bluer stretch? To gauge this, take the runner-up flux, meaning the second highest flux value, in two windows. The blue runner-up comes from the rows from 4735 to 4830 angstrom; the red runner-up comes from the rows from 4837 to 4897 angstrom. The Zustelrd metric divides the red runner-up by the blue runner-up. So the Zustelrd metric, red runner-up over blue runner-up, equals 1.00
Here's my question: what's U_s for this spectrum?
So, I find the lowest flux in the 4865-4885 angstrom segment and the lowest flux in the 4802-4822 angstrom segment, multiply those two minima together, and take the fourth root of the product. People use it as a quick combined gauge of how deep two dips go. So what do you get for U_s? 3.02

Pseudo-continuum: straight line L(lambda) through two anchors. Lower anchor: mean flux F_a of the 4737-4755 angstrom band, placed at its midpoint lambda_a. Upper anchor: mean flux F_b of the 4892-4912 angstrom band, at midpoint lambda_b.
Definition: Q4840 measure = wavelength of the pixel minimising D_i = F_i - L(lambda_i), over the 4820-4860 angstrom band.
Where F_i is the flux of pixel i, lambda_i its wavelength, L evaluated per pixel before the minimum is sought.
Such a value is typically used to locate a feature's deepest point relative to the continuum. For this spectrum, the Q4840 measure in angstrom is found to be 4826.0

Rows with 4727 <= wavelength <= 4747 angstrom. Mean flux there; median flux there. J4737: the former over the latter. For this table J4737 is 1.00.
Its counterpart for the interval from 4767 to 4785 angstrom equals 1.02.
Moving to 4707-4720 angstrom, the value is 1.02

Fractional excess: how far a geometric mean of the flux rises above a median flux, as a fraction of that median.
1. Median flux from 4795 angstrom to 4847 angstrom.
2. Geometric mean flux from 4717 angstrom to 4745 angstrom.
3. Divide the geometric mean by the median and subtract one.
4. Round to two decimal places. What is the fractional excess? 0.05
